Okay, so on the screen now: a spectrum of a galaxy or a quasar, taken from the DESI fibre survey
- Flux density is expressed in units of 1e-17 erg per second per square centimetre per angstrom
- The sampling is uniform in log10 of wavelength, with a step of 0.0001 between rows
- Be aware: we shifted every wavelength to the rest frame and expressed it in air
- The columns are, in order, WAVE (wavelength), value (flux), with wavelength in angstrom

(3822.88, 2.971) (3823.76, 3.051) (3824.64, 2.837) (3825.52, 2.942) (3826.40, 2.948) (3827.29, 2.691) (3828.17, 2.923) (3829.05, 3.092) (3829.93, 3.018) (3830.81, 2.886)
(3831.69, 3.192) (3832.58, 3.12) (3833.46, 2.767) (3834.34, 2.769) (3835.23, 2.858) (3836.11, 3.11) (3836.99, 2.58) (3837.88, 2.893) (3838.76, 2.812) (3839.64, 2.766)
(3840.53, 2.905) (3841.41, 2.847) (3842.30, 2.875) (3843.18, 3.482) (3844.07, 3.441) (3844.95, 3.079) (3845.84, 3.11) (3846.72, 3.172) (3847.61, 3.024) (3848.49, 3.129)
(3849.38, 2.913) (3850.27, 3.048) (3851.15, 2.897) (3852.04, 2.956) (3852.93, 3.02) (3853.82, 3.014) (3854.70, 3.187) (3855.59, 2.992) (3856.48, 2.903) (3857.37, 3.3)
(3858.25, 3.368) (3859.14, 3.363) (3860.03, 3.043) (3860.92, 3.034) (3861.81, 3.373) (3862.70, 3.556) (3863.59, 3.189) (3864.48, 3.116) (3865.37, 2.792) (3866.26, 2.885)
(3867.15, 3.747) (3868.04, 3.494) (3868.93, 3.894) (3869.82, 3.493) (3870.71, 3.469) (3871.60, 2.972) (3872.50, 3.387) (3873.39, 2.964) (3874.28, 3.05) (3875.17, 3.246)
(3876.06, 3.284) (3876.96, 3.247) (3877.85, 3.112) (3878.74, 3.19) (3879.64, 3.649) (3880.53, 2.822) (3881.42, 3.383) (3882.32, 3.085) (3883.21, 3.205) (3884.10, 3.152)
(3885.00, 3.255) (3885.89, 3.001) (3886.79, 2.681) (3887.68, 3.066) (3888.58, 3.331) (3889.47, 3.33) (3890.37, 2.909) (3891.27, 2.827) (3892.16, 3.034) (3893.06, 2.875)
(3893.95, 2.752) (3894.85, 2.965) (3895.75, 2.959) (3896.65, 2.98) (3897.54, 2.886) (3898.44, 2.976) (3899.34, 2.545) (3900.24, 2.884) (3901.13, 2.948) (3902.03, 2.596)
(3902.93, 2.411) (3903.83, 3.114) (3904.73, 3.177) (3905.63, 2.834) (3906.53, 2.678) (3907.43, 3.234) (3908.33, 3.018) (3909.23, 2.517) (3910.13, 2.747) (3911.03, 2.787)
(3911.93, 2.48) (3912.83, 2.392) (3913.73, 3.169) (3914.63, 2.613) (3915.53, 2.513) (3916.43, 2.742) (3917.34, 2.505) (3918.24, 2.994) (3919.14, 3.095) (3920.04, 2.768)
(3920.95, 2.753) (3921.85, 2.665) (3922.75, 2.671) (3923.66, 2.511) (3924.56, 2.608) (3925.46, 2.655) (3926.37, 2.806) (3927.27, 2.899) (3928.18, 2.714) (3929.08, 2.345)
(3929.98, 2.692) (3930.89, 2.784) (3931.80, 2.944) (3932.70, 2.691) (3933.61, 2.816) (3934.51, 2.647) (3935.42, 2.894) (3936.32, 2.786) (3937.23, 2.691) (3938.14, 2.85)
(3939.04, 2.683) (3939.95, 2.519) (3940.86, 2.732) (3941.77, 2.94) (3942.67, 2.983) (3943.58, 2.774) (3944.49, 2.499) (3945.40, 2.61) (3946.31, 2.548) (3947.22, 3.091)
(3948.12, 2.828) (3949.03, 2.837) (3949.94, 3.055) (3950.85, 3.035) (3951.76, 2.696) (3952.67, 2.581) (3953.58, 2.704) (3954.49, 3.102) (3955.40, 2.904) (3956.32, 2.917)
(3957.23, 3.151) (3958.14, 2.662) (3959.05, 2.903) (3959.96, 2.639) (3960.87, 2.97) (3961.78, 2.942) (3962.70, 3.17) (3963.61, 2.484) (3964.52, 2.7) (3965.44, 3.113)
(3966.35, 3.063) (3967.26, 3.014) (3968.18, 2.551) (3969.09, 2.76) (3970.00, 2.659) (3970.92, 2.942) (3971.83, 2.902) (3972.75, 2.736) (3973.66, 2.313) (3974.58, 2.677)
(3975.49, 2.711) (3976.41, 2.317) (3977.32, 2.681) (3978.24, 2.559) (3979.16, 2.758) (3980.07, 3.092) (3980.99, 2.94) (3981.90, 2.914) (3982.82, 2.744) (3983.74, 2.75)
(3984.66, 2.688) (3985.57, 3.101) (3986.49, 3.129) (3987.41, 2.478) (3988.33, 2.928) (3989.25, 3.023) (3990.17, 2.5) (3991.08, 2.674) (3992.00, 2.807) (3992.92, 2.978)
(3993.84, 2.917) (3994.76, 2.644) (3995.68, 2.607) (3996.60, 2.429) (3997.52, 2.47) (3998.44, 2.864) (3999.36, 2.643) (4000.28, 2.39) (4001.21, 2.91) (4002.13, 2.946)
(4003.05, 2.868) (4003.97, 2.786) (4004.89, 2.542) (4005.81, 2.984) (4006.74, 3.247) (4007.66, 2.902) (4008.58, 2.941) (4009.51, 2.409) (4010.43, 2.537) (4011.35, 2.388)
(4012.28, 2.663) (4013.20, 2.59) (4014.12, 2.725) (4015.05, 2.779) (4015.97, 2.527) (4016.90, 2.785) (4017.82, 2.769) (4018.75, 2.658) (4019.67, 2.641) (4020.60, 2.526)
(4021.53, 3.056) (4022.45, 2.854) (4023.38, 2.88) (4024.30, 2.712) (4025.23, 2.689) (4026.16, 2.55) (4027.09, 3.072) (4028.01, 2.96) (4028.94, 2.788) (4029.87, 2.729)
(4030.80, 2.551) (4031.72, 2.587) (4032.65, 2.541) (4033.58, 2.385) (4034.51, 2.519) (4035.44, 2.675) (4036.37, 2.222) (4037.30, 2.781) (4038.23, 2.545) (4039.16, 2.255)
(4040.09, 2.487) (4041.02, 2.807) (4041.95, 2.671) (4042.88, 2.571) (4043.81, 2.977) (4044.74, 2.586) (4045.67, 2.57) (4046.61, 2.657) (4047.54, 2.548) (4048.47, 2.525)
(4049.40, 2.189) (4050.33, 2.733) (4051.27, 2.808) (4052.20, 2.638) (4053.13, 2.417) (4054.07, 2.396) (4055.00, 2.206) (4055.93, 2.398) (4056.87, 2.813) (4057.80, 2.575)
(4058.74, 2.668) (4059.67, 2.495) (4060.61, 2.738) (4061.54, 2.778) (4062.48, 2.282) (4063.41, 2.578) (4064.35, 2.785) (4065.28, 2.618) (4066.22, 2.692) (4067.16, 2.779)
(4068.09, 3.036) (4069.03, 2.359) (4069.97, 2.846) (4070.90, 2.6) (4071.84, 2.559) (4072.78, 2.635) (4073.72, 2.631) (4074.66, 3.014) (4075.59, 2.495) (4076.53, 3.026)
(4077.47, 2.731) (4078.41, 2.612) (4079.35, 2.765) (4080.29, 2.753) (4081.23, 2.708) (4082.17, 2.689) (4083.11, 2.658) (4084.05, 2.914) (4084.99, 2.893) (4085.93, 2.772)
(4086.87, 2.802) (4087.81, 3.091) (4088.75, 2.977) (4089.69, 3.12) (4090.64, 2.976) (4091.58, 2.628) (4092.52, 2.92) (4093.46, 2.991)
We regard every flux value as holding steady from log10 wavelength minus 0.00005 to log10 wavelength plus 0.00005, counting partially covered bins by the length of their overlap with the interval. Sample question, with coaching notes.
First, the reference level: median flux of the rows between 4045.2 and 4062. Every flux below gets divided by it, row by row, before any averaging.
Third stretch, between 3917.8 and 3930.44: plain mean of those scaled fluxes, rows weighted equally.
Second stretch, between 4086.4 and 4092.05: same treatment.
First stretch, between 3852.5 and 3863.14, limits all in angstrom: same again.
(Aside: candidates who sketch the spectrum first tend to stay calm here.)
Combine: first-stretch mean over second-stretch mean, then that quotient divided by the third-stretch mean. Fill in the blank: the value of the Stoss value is 1.02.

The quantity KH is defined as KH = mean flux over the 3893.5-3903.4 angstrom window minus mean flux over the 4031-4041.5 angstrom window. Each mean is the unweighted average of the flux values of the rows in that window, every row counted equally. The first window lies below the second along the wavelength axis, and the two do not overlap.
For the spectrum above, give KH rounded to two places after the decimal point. 0.28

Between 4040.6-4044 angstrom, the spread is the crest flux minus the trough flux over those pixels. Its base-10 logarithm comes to -0.39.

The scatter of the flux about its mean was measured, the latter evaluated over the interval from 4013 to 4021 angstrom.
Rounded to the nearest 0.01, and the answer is 0.10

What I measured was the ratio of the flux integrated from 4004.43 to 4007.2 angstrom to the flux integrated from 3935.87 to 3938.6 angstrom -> 1.07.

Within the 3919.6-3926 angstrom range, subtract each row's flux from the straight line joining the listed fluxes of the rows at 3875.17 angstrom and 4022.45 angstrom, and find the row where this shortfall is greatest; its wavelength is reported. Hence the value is 3923.66 angstrom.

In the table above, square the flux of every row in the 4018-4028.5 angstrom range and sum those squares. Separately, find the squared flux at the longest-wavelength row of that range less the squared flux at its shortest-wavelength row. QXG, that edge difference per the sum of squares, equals 0.020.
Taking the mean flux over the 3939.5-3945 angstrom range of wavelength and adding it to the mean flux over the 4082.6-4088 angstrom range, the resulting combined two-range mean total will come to 5.6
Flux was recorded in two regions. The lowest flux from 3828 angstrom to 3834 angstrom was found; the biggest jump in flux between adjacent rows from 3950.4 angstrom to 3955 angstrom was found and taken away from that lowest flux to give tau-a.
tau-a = 2.37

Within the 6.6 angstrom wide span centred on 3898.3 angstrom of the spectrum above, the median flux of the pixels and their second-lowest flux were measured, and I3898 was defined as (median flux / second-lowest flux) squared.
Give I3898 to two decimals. 1.04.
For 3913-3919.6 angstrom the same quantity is 1.19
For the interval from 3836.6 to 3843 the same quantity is 1.06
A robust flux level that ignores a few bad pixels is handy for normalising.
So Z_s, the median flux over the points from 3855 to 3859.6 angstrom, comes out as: 3.3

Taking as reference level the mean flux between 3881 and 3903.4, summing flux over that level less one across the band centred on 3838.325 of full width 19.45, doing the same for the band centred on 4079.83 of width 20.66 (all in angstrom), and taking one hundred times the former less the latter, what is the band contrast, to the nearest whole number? 152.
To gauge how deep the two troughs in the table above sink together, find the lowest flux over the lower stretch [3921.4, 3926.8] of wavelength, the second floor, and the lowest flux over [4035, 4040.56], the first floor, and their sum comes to 4.73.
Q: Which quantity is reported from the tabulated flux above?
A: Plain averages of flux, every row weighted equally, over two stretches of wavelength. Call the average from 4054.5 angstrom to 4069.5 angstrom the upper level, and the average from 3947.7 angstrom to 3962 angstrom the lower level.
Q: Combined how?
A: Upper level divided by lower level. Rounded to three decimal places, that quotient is 0.910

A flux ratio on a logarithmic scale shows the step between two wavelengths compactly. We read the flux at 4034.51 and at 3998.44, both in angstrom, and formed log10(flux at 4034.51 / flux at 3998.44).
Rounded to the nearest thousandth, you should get -0.056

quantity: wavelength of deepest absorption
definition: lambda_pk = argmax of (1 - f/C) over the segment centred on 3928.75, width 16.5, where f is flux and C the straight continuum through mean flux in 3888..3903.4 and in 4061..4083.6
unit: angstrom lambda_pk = 3929.08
